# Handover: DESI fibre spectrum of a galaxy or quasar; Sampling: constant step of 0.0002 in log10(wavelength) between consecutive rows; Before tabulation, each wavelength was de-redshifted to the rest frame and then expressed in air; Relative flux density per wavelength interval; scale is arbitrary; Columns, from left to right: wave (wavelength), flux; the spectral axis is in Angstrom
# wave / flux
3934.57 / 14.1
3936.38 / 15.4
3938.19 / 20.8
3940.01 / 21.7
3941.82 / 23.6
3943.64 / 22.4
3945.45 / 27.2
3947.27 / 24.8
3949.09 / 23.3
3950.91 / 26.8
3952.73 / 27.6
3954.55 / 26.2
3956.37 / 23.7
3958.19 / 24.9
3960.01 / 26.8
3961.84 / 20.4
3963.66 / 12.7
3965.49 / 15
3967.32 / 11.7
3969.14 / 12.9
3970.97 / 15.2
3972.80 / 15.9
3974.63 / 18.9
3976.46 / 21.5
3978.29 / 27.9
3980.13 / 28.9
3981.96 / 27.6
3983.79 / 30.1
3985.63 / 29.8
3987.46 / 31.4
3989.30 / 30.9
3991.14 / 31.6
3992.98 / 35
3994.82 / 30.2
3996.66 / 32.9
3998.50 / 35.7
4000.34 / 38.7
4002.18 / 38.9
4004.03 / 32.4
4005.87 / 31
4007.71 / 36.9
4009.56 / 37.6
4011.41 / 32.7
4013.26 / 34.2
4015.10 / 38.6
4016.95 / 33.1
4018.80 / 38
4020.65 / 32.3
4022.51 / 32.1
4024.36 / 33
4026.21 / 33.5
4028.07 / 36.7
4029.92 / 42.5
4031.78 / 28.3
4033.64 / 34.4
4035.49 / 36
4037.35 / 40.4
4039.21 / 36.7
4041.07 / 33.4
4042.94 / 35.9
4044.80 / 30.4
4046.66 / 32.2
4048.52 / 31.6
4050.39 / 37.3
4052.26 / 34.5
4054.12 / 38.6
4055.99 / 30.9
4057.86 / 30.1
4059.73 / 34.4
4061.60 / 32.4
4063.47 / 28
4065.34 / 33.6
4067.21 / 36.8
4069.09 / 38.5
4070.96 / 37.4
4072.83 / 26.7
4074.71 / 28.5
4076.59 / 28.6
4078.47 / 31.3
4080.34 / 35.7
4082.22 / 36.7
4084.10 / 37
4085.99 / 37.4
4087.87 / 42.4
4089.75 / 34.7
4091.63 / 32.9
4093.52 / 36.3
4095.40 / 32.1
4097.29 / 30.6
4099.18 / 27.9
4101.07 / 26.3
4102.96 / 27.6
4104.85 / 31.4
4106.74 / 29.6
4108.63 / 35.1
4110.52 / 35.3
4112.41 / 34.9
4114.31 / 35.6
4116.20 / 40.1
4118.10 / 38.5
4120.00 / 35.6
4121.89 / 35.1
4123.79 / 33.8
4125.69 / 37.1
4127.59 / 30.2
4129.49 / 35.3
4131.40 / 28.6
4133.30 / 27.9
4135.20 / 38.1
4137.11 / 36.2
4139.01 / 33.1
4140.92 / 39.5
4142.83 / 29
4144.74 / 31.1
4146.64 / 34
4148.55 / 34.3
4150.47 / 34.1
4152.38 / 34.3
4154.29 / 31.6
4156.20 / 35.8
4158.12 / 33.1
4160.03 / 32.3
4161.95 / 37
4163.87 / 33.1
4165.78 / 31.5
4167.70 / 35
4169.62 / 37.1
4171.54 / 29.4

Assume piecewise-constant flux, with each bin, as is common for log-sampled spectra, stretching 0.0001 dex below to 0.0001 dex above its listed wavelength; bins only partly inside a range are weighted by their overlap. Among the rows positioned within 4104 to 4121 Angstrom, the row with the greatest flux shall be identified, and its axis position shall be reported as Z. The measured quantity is 4116.20 Angstrom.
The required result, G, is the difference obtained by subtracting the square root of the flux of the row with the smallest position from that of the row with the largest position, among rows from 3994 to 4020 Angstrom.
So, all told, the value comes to 0.7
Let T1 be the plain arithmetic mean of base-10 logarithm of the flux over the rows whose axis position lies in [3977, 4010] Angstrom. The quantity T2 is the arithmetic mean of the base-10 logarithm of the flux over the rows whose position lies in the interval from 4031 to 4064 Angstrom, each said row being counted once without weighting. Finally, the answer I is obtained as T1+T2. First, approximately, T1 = 1.51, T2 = 1.52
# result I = 3.04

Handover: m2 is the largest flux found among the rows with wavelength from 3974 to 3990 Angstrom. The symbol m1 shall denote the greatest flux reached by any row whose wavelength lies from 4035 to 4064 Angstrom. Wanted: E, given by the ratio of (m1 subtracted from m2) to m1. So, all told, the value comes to -0.22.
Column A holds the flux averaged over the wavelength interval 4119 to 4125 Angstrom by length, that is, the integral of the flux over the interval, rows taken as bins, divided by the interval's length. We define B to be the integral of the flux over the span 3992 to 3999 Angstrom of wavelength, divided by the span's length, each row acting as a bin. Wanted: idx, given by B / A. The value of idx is 0.95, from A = 35.0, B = 33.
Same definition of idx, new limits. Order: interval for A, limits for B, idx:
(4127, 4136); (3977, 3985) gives 0.89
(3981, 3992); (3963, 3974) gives 0.46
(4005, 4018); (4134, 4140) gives 1.02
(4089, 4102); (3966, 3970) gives 0.40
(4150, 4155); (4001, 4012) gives 1.05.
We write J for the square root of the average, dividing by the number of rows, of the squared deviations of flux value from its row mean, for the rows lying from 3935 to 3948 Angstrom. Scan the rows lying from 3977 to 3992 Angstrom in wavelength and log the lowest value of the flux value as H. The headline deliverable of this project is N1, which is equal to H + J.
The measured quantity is 31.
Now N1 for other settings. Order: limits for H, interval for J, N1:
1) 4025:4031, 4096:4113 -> 37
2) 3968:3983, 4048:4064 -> 16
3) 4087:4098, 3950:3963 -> 33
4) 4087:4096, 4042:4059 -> 35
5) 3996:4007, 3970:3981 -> 36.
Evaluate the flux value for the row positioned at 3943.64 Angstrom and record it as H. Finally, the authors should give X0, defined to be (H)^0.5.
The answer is 4.73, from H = 22.4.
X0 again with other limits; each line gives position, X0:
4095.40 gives 5.67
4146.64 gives 5.83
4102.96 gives 5.25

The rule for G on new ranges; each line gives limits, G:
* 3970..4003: 2.3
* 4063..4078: 0.1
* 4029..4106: -0.9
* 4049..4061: -0.2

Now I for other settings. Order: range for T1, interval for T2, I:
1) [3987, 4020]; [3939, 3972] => 2.85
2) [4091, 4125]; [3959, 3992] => 2.85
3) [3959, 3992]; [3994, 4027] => 2.87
